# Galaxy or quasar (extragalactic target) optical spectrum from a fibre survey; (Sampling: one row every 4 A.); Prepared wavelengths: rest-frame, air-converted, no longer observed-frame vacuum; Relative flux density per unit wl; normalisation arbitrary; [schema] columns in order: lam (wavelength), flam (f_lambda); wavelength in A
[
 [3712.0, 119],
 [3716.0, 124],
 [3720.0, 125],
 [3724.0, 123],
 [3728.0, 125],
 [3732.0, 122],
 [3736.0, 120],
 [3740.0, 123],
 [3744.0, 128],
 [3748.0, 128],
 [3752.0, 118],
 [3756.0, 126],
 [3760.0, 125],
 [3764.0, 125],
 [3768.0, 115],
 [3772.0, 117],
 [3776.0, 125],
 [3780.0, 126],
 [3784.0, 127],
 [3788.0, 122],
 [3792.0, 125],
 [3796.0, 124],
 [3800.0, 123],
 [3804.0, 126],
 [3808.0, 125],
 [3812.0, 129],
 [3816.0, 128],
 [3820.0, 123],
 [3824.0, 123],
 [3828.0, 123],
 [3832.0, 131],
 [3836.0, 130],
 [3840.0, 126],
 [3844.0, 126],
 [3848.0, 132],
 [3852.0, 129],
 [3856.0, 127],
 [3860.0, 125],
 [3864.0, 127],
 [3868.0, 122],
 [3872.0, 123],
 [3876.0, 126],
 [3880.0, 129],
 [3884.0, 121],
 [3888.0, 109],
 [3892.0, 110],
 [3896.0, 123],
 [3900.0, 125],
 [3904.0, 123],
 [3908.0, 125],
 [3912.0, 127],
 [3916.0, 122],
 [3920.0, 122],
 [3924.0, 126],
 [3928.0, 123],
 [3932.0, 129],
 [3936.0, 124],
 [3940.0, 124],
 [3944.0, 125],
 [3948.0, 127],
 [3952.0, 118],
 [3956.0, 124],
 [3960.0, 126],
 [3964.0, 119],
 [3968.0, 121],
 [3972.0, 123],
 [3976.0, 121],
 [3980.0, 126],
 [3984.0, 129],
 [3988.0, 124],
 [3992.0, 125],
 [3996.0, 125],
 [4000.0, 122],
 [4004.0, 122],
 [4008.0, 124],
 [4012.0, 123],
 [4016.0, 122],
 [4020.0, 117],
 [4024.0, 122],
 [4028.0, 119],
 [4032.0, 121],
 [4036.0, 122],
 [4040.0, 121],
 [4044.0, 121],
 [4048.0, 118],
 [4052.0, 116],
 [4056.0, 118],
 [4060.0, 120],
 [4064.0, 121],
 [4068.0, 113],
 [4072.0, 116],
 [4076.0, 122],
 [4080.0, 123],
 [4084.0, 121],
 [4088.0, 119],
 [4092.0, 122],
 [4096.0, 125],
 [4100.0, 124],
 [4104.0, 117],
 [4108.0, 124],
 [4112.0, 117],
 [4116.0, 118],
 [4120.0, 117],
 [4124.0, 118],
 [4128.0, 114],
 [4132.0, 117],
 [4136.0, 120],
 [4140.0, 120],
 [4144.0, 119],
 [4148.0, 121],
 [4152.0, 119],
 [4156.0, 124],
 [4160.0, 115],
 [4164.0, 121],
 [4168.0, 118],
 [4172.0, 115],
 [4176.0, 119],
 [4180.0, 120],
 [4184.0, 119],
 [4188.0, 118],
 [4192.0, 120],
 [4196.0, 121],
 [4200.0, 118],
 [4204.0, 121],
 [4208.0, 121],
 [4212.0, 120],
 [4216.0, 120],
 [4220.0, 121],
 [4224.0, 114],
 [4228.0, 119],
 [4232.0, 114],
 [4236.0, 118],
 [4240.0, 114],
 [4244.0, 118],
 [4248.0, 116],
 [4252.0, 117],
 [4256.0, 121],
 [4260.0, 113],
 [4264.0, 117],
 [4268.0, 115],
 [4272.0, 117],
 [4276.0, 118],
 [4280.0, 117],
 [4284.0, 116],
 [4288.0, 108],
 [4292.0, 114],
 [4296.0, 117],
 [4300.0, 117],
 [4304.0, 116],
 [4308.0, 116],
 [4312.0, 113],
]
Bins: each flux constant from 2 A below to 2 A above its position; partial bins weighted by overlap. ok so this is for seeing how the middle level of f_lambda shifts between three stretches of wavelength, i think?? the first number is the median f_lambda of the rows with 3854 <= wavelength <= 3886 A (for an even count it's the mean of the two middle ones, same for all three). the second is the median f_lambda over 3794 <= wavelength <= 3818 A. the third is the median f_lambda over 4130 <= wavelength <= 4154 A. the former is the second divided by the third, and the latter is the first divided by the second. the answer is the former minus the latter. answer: 0.05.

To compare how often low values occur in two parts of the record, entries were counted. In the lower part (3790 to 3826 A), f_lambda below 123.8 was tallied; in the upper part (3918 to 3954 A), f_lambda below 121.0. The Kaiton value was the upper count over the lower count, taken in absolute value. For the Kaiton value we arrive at 0.3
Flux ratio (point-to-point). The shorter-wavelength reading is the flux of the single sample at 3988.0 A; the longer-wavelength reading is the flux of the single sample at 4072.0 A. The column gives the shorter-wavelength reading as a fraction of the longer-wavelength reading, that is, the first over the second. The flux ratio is 1.07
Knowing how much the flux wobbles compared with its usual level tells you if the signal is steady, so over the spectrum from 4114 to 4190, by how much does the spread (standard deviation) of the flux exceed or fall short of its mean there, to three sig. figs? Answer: -116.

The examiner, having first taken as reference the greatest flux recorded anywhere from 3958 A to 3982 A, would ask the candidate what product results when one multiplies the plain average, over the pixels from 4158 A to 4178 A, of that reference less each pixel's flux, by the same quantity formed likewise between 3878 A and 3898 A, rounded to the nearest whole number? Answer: 64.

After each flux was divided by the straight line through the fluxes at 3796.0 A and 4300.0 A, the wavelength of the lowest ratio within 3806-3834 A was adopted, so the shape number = 3820.0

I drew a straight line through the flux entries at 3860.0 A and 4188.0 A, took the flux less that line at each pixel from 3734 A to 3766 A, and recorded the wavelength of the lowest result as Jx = 3752.0 A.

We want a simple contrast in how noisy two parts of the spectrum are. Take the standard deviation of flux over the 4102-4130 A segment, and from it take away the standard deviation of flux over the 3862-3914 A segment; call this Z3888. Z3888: -3.1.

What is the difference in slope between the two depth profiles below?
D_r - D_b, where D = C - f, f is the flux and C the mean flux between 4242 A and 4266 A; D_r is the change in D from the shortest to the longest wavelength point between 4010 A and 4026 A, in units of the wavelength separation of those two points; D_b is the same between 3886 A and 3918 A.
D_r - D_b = 0.5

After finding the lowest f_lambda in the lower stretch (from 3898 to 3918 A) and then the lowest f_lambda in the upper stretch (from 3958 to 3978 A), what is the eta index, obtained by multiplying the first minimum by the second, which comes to 14518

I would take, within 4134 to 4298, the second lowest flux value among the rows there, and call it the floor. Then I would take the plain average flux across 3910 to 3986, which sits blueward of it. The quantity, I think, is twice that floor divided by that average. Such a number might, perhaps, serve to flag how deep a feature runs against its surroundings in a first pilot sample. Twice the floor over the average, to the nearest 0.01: 1.82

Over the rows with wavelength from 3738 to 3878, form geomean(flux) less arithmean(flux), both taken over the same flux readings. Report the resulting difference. -0.051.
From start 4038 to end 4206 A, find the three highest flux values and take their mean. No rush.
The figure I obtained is 124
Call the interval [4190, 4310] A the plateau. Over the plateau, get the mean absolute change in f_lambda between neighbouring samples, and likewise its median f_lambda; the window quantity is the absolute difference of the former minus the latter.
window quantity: 114.2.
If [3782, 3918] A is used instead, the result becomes 121.6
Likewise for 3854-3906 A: 118.5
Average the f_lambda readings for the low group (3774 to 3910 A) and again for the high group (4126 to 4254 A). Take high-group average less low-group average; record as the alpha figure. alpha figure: -6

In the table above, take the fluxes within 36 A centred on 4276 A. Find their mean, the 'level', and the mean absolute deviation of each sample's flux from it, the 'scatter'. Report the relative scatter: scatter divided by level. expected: 0.019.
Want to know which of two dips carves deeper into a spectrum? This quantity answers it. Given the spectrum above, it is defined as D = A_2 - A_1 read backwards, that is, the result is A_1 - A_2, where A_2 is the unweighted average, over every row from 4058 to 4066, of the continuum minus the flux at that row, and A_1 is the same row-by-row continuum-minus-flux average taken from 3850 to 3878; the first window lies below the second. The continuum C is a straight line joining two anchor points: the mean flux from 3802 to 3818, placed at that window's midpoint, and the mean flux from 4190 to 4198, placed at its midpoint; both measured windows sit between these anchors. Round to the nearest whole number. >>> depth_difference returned -2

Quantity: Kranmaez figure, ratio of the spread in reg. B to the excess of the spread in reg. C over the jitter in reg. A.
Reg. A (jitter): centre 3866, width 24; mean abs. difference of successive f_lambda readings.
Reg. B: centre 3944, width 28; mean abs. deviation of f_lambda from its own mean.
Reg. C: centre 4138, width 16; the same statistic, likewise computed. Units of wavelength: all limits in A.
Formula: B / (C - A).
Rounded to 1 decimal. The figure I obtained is -1.4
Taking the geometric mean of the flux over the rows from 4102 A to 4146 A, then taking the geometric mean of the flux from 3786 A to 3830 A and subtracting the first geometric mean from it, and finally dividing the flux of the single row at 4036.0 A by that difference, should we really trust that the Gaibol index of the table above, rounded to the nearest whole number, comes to 19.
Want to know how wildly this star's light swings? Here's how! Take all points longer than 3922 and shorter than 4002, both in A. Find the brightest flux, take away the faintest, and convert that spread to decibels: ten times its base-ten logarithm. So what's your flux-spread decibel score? 10.4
